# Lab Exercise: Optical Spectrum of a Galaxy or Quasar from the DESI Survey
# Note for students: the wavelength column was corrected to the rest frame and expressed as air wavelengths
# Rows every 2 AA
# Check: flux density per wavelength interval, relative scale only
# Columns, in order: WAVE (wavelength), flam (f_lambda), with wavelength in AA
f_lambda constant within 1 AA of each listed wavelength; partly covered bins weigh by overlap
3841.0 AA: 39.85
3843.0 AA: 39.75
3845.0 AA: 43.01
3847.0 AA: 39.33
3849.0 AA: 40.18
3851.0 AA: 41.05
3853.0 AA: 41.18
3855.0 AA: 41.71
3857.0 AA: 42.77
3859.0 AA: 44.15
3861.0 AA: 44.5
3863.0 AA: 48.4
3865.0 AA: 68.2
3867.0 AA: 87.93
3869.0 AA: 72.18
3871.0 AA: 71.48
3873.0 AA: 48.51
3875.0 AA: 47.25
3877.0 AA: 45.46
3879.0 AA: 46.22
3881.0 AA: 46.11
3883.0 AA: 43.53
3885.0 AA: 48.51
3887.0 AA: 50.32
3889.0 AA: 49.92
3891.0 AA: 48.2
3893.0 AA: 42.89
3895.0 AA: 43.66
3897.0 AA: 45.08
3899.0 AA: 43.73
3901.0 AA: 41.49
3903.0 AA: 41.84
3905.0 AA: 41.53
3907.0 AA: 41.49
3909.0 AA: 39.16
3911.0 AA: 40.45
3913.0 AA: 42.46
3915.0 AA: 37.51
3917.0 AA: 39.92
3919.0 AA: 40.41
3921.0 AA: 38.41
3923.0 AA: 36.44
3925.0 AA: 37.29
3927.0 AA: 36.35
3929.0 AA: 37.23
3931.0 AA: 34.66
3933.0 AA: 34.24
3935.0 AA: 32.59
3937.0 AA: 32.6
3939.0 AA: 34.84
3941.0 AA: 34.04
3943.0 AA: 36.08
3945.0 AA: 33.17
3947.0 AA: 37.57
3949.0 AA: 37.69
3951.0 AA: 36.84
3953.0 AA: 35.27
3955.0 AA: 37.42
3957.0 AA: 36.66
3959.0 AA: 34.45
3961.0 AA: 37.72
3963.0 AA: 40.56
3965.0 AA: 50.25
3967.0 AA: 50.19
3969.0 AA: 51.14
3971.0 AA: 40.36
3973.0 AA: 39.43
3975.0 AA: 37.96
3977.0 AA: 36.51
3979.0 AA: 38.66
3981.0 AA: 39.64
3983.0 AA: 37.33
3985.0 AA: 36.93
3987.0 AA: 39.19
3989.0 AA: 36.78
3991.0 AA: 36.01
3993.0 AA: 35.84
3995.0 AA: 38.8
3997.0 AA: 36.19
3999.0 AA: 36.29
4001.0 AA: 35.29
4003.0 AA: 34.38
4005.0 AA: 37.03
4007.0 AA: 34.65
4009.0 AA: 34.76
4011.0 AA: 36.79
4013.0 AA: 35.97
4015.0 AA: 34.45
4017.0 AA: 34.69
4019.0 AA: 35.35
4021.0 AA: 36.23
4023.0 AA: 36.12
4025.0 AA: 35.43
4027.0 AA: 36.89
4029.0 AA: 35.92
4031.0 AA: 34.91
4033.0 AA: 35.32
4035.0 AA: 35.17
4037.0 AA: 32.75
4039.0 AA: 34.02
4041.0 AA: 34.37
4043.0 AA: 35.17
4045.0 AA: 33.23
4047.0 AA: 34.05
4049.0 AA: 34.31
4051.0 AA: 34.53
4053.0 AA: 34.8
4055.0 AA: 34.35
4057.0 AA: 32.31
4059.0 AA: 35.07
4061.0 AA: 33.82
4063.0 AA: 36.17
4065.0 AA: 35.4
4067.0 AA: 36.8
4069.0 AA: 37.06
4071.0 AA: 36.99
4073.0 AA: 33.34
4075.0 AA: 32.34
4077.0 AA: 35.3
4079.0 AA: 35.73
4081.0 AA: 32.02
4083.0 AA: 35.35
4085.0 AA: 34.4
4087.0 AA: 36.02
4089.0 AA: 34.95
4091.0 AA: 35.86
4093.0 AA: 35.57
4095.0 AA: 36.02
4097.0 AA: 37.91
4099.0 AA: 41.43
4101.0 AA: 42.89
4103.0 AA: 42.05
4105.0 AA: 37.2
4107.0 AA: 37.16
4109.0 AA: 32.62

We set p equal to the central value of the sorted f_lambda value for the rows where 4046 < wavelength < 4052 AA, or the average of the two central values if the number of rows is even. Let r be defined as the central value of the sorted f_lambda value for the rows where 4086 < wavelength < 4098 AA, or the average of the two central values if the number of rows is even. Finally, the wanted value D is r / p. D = 1.05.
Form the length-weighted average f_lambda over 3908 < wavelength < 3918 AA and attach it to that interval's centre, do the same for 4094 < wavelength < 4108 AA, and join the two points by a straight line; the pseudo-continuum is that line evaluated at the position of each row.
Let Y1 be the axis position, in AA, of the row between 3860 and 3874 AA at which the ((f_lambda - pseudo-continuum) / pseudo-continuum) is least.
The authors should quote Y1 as 3861.0 AA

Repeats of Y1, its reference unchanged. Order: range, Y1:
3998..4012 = 4003.0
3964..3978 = 3977.0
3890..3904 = 3901.0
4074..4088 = 4081.0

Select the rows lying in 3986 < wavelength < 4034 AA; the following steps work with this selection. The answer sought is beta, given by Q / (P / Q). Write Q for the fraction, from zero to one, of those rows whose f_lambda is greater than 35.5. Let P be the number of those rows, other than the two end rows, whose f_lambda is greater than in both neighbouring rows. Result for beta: 0.06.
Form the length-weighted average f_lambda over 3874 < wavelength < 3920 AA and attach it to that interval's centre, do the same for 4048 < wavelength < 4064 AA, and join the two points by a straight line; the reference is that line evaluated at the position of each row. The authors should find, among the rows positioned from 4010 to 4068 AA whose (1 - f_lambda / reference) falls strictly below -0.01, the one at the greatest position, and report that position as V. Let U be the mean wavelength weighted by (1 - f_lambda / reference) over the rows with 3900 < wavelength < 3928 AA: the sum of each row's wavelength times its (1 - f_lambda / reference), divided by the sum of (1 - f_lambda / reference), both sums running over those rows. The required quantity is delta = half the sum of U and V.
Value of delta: 3992.0 AA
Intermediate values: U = 3917.0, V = 4067.0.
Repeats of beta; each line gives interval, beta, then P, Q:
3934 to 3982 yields 0.08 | 6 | 0.71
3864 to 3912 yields 0.20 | 5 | 1.00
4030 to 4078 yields 0.00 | 6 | 0.17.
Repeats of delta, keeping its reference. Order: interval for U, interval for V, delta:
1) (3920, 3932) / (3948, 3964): 3944.7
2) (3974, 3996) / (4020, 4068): 4025.8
